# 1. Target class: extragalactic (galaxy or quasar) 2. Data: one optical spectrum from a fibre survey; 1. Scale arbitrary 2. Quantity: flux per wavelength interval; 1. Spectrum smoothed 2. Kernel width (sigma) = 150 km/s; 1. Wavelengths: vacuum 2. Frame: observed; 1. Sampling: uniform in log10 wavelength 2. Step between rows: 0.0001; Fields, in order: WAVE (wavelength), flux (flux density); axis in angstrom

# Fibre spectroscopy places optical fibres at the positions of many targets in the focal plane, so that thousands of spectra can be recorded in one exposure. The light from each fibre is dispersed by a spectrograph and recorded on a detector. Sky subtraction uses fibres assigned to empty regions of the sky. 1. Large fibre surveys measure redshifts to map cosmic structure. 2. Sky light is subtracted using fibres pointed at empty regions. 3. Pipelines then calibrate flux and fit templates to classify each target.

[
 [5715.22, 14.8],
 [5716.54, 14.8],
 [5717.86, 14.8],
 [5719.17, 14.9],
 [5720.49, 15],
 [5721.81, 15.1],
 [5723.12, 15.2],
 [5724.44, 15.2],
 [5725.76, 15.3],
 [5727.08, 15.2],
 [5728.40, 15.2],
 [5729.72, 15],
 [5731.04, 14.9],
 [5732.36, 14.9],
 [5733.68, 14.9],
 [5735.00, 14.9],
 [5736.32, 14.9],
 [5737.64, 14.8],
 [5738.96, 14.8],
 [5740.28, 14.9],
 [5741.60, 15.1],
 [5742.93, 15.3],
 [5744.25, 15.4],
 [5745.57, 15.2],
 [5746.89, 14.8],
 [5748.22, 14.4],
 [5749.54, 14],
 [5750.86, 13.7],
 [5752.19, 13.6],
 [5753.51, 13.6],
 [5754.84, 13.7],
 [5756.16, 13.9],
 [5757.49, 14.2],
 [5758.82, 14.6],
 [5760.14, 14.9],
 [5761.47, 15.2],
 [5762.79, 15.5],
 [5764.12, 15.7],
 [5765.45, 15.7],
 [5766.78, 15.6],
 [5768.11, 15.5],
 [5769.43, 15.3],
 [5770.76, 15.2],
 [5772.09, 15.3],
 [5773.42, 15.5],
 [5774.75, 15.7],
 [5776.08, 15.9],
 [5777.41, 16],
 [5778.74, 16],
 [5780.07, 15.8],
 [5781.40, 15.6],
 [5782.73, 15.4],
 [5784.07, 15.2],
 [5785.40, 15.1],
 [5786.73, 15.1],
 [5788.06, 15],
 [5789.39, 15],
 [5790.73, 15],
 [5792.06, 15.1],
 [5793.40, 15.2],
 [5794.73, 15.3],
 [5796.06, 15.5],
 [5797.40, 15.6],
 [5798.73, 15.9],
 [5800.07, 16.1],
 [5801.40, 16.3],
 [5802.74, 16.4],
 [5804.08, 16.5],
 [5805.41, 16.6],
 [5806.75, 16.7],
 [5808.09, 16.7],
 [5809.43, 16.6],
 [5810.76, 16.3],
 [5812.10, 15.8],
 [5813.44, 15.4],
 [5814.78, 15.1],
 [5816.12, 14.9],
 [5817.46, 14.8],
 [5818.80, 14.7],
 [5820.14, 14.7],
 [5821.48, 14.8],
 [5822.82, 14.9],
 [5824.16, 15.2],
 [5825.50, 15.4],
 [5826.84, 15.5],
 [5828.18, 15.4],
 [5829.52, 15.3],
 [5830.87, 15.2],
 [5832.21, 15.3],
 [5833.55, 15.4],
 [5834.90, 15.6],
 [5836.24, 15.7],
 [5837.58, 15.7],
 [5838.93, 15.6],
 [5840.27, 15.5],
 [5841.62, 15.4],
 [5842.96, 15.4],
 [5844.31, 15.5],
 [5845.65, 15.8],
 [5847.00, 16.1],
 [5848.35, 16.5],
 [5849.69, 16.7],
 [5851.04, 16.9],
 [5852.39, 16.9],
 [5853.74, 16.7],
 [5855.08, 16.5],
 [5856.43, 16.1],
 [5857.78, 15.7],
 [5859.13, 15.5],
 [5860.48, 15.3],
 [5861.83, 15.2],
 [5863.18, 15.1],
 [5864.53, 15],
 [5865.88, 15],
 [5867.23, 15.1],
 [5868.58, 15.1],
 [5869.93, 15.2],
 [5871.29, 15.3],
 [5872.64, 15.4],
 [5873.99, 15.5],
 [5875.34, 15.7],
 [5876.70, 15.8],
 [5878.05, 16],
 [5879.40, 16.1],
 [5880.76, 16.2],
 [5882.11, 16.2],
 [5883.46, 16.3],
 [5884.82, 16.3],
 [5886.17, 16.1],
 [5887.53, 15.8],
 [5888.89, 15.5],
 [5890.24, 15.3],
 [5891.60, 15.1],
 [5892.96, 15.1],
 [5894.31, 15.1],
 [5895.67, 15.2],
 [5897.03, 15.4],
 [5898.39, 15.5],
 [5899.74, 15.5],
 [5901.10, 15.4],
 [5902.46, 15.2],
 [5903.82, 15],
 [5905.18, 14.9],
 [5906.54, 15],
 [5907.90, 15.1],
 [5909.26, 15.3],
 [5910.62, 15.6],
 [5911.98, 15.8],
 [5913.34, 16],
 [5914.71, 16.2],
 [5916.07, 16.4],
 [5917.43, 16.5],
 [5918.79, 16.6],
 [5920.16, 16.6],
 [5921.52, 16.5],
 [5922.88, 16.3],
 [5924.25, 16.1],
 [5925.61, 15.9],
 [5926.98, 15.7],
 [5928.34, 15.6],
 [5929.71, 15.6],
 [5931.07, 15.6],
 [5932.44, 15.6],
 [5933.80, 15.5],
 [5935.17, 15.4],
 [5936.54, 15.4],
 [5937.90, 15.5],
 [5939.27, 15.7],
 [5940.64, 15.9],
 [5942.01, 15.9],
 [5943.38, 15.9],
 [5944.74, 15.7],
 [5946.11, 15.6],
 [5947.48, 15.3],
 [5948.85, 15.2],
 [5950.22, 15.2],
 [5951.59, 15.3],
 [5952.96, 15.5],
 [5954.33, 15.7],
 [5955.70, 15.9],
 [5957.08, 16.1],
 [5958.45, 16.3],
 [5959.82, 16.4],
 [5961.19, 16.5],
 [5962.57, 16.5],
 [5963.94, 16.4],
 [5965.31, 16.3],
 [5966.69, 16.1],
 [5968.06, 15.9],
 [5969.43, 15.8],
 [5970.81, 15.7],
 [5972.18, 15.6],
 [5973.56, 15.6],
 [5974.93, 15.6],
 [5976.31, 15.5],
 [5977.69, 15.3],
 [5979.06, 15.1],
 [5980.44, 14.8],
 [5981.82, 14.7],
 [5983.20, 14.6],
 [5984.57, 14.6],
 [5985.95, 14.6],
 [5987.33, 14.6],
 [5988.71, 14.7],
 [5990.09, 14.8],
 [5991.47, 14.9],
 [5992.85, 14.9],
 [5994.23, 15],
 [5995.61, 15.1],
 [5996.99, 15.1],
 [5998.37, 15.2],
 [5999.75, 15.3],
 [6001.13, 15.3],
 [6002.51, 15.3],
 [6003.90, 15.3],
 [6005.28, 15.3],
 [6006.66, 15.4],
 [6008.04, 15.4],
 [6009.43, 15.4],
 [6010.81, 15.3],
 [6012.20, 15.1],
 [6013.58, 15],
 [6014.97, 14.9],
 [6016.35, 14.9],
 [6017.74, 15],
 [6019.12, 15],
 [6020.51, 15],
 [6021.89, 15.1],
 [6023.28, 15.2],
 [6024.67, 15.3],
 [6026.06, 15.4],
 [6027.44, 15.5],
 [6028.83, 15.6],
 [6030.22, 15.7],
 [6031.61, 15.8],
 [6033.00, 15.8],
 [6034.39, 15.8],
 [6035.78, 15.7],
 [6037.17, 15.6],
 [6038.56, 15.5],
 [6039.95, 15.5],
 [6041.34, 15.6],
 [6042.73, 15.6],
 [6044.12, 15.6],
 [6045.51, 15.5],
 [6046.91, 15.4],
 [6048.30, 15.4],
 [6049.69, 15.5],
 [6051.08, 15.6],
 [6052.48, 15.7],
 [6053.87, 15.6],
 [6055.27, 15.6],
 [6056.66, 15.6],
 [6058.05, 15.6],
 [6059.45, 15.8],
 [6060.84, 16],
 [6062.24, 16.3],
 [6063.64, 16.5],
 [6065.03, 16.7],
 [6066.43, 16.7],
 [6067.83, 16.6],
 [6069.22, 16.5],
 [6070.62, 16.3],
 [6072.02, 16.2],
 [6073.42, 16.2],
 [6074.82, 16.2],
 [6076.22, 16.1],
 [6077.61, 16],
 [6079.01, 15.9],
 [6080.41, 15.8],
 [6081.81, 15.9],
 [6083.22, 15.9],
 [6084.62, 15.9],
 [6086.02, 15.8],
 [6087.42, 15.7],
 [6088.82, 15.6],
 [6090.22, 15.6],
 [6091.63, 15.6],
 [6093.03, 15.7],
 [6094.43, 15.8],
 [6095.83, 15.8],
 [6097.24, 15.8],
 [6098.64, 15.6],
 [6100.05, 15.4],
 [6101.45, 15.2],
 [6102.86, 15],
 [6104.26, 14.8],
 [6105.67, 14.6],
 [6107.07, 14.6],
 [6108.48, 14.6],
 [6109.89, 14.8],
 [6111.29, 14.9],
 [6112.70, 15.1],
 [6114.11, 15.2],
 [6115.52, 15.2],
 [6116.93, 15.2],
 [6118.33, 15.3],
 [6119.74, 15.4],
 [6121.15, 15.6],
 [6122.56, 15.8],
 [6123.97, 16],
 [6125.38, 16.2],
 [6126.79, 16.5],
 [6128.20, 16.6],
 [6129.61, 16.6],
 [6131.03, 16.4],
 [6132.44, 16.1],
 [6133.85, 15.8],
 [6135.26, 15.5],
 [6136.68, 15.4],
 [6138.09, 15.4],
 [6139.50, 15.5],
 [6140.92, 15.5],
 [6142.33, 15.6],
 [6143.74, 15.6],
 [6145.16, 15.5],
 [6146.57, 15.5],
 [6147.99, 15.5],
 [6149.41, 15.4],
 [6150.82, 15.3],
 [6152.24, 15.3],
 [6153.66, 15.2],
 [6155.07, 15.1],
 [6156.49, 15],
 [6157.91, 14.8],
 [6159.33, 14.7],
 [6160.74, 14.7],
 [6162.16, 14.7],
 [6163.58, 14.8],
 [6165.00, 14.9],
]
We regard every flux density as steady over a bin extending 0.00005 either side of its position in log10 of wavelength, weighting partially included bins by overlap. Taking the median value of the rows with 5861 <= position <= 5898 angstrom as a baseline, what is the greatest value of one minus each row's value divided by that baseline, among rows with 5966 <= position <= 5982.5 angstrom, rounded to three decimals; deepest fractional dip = 0.045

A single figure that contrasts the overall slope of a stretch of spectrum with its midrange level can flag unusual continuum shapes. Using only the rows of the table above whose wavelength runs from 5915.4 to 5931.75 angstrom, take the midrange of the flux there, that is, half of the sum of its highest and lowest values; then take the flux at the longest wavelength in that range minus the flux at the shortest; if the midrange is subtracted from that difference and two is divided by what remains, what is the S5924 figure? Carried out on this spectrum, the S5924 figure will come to -0.118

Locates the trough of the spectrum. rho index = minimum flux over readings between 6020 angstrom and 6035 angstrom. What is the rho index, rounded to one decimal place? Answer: 15.0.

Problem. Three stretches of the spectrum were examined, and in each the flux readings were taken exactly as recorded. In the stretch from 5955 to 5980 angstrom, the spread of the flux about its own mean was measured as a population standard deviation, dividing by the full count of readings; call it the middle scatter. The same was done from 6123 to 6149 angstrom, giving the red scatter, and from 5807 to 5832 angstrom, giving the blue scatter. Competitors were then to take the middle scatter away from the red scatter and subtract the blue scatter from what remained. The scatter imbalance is -0.6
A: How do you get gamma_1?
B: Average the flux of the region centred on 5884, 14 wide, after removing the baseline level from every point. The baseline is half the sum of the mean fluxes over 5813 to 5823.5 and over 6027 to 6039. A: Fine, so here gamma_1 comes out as 0.7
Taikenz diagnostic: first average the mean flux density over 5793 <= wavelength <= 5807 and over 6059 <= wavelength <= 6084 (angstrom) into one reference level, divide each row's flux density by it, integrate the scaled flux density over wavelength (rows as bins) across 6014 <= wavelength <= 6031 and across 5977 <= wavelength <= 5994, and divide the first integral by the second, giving 1.03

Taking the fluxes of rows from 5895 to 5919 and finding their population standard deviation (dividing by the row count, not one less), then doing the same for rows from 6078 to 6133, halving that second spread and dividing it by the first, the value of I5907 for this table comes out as 0.51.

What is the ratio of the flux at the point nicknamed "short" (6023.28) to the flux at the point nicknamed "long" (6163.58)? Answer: 1.03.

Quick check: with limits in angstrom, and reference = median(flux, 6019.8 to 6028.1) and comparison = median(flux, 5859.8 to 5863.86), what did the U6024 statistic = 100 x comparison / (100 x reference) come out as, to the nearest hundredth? 1.00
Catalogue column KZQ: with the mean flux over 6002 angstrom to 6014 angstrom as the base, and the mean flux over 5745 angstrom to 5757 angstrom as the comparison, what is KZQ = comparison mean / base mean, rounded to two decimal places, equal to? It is 0.92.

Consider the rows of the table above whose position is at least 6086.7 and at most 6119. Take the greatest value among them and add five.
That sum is 20.8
